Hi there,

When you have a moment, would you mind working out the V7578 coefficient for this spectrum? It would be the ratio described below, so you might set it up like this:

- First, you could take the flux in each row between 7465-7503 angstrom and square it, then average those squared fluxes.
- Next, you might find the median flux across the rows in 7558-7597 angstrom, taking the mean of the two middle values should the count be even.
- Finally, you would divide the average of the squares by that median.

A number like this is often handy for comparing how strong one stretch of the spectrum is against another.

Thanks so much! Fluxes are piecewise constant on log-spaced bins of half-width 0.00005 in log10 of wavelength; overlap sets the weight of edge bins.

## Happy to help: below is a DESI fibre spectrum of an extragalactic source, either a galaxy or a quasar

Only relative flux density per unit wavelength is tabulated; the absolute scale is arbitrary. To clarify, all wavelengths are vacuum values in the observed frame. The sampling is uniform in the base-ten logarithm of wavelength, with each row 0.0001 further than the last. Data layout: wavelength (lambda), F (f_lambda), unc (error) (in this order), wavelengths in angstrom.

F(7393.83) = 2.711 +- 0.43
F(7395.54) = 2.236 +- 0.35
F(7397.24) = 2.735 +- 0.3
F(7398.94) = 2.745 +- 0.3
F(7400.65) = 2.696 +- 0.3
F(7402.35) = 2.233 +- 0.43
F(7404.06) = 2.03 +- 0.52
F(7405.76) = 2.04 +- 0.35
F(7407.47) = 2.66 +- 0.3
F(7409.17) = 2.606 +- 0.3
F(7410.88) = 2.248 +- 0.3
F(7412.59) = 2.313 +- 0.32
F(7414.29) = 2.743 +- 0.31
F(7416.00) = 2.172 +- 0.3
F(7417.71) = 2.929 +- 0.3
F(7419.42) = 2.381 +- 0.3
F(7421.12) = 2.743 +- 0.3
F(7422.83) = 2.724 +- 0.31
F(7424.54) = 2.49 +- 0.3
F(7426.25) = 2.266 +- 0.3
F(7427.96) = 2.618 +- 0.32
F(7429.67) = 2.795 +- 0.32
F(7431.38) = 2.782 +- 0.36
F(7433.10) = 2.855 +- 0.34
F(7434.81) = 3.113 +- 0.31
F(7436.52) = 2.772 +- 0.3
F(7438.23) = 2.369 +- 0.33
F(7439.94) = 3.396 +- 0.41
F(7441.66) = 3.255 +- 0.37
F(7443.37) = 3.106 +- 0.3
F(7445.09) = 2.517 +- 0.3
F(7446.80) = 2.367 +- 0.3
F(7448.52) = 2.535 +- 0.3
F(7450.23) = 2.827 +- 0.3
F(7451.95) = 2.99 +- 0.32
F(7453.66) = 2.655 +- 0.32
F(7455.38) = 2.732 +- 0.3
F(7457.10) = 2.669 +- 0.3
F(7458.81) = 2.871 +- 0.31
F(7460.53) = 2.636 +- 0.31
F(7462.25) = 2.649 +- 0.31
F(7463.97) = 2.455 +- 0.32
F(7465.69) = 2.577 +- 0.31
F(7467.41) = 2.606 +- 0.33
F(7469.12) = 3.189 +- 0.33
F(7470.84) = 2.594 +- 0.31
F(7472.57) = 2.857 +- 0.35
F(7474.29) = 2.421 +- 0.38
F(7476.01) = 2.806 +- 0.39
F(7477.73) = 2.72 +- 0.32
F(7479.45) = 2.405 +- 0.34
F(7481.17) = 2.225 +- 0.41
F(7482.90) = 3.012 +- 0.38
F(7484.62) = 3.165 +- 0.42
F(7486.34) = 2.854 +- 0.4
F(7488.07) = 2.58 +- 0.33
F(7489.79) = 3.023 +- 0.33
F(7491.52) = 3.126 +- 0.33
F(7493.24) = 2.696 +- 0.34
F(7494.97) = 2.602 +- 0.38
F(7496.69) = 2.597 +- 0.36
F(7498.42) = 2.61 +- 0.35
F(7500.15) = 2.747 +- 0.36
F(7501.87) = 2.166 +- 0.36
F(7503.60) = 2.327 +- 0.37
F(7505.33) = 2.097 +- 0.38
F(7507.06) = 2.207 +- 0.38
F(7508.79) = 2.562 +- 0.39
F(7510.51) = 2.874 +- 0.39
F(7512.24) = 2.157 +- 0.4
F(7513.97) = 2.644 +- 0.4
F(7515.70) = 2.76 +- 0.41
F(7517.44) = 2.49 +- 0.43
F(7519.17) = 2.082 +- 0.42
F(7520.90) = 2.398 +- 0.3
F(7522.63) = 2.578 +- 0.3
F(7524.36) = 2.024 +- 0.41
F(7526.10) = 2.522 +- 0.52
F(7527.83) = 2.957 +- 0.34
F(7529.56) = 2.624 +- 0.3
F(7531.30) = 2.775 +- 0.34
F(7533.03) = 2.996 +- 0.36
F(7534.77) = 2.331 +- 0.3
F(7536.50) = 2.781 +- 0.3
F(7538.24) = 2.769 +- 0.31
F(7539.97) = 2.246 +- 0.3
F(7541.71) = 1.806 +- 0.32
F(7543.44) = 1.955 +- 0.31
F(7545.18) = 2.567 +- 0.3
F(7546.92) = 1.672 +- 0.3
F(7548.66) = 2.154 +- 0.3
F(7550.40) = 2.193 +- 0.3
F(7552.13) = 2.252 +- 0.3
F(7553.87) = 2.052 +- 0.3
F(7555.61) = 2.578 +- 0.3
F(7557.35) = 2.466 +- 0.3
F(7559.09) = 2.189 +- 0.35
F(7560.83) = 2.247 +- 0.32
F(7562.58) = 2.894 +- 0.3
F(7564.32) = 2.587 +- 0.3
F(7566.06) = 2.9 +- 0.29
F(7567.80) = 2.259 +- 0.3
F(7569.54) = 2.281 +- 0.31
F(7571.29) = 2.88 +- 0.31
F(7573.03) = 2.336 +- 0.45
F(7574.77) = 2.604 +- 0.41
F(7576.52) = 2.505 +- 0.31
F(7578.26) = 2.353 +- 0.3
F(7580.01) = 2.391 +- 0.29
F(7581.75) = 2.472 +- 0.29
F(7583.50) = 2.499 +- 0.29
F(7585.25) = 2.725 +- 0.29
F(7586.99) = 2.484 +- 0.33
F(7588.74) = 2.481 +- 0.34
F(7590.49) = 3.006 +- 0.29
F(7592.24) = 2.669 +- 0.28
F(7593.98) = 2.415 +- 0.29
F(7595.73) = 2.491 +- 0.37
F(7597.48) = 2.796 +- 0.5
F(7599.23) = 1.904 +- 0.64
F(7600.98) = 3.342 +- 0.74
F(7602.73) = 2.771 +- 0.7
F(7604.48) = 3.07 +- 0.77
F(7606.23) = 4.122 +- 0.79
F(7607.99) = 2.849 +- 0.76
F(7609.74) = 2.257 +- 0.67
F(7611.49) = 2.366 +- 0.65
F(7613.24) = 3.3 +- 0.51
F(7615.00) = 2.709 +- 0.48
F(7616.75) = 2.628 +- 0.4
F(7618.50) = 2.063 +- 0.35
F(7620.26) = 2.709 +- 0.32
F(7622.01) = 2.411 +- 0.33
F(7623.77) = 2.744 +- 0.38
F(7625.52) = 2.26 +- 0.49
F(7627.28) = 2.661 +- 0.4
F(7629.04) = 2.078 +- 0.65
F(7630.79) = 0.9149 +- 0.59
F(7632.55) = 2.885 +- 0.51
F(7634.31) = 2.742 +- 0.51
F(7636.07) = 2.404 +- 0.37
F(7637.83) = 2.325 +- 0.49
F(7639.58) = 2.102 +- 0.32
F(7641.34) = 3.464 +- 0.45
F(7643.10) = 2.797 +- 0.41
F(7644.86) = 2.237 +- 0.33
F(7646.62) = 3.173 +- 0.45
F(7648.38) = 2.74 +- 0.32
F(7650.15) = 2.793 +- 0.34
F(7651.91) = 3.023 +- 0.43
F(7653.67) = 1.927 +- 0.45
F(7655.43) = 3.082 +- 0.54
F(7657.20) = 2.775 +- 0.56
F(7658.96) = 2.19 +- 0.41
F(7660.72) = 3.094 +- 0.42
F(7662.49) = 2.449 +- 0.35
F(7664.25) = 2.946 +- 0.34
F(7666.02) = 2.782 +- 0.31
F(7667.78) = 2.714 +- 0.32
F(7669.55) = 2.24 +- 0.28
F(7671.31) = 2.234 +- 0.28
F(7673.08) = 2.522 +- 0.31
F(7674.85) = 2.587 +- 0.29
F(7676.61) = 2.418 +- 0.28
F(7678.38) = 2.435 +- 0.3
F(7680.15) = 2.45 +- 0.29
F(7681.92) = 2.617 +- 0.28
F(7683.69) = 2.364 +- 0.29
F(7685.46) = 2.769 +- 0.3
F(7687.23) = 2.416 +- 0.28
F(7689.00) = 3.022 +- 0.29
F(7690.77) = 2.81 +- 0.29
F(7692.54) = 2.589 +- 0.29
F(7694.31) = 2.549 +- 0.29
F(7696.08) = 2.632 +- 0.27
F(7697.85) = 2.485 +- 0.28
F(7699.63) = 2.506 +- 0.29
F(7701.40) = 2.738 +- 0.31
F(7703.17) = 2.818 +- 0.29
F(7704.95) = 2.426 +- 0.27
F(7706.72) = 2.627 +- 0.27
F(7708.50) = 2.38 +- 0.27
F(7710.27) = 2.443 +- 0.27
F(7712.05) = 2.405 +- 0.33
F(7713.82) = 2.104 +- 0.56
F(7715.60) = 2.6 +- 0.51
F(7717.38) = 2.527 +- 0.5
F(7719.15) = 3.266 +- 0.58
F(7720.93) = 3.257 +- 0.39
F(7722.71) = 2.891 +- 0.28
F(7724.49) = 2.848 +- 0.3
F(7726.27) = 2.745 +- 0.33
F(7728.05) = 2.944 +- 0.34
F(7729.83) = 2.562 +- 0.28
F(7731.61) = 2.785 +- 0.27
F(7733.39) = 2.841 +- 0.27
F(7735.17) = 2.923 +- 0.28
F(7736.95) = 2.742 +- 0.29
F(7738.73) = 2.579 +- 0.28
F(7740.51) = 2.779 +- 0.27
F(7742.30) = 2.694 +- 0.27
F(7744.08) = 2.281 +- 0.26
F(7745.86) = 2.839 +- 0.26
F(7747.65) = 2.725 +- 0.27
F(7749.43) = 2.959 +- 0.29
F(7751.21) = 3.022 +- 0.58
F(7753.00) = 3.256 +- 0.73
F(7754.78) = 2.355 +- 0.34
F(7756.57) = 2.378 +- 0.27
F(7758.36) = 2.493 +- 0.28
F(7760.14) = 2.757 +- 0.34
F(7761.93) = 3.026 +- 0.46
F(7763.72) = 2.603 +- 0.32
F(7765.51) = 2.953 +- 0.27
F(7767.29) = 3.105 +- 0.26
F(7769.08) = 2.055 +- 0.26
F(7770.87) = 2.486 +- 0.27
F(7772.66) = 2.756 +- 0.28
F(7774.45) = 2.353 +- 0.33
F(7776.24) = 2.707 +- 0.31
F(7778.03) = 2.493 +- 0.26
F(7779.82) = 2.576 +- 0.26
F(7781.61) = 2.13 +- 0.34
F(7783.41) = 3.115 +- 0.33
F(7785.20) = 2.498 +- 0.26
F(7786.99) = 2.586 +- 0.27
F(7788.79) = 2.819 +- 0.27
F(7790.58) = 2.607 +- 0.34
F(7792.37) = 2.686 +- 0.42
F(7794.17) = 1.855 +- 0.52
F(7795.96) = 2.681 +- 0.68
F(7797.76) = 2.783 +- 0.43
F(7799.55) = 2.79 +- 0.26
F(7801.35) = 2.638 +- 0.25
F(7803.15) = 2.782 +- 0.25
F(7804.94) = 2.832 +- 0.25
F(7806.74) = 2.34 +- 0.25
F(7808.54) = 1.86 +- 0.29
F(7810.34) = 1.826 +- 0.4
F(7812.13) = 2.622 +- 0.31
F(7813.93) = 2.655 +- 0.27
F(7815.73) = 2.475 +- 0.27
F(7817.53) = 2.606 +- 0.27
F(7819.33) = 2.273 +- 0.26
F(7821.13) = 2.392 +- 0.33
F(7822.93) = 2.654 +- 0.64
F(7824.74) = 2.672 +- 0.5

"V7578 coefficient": 3.0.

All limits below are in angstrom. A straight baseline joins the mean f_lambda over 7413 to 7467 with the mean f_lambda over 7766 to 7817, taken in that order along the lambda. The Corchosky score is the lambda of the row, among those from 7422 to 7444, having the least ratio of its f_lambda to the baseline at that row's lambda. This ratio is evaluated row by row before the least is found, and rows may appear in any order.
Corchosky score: 7426.25 angstrom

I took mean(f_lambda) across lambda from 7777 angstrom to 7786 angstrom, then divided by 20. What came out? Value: 0.128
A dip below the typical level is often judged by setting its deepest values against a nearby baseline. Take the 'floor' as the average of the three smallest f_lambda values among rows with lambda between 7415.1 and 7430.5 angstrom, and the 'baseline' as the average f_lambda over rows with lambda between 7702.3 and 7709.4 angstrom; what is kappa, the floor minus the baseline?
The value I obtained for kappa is -0.29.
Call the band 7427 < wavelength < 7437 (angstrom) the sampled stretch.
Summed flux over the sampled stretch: 16.9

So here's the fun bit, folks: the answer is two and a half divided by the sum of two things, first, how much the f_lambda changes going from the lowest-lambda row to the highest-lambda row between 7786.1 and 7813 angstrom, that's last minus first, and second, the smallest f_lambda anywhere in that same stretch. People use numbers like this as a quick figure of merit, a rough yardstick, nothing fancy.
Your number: 1.34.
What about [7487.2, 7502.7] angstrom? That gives 1.43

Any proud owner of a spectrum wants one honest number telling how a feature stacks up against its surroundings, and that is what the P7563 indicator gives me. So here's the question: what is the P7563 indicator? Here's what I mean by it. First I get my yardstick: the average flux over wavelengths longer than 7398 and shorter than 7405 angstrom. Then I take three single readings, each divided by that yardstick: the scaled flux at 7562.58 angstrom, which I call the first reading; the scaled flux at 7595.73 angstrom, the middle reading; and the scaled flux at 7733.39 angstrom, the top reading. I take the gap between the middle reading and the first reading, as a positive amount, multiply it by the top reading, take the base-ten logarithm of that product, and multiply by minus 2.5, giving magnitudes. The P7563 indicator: 1.8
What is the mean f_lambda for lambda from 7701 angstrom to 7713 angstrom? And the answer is 2.5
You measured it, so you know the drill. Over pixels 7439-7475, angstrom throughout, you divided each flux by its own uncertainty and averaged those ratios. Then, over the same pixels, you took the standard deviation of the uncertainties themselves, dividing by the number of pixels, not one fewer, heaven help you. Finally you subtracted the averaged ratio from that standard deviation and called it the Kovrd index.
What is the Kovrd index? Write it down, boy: -8.5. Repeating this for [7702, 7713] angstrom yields -8.9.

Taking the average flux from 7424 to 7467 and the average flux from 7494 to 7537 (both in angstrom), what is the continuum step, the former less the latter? 0.22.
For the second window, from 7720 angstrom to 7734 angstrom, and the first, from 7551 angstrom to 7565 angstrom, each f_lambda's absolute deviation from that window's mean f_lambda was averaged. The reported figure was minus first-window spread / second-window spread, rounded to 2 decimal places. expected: -1.73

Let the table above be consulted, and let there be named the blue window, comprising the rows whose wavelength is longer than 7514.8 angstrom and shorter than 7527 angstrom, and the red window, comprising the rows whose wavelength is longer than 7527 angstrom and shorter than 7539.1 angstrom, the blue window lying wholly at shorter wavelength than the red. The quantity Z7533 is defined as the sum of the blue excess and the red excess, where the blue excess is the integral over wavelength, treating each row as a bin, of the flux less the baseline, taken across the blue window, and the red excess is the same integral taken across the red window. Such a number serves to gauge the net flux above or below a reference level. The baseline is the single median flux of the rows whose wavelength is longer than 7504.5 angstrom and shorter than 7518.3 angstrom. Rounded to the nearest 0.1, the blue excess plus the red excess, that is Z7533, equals 1.3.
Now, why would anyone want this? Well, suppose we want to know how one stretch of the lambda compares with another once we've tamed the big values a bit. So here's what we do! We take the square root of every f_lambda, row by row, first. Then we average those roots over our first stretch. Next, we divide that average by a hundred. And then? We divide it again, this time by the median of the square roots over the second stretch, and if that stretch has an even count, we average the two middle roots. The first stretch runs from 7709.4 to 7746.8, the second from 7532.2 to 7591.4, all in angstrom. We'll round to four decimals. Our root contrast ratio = 0.0105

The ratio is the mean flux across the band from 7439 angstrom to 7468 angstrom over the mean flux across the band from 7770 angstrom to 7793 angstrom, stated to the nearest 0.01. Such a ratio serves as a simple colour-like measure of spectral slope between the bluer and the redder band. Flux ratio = 1.06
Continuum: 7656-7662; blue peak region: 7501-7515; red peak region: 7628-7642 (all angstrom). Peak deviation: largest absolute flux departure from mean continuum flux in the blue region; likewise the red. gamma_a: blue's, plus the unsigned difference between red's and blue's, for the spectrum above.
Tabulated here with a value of 1.77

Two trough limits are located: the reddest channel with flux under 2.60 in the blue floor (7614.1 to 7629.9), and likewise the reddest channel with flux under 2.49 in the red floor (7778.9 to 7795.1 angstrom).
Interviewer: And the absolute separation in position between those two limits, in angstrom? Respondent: 165.1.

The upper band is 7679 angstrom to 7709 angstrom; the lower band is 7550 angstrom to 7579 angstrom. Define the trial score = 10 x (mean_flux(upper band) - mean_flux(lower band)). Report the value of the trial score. 1.5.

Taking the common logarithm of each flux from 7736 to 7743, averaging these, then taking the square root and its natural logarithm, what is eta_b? -0.421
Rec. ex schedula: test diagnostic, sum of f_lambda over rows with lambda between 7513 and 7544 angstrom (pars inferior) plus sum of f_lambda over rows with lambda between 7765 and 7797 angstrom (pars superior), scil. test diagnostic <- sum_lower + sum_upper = 91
